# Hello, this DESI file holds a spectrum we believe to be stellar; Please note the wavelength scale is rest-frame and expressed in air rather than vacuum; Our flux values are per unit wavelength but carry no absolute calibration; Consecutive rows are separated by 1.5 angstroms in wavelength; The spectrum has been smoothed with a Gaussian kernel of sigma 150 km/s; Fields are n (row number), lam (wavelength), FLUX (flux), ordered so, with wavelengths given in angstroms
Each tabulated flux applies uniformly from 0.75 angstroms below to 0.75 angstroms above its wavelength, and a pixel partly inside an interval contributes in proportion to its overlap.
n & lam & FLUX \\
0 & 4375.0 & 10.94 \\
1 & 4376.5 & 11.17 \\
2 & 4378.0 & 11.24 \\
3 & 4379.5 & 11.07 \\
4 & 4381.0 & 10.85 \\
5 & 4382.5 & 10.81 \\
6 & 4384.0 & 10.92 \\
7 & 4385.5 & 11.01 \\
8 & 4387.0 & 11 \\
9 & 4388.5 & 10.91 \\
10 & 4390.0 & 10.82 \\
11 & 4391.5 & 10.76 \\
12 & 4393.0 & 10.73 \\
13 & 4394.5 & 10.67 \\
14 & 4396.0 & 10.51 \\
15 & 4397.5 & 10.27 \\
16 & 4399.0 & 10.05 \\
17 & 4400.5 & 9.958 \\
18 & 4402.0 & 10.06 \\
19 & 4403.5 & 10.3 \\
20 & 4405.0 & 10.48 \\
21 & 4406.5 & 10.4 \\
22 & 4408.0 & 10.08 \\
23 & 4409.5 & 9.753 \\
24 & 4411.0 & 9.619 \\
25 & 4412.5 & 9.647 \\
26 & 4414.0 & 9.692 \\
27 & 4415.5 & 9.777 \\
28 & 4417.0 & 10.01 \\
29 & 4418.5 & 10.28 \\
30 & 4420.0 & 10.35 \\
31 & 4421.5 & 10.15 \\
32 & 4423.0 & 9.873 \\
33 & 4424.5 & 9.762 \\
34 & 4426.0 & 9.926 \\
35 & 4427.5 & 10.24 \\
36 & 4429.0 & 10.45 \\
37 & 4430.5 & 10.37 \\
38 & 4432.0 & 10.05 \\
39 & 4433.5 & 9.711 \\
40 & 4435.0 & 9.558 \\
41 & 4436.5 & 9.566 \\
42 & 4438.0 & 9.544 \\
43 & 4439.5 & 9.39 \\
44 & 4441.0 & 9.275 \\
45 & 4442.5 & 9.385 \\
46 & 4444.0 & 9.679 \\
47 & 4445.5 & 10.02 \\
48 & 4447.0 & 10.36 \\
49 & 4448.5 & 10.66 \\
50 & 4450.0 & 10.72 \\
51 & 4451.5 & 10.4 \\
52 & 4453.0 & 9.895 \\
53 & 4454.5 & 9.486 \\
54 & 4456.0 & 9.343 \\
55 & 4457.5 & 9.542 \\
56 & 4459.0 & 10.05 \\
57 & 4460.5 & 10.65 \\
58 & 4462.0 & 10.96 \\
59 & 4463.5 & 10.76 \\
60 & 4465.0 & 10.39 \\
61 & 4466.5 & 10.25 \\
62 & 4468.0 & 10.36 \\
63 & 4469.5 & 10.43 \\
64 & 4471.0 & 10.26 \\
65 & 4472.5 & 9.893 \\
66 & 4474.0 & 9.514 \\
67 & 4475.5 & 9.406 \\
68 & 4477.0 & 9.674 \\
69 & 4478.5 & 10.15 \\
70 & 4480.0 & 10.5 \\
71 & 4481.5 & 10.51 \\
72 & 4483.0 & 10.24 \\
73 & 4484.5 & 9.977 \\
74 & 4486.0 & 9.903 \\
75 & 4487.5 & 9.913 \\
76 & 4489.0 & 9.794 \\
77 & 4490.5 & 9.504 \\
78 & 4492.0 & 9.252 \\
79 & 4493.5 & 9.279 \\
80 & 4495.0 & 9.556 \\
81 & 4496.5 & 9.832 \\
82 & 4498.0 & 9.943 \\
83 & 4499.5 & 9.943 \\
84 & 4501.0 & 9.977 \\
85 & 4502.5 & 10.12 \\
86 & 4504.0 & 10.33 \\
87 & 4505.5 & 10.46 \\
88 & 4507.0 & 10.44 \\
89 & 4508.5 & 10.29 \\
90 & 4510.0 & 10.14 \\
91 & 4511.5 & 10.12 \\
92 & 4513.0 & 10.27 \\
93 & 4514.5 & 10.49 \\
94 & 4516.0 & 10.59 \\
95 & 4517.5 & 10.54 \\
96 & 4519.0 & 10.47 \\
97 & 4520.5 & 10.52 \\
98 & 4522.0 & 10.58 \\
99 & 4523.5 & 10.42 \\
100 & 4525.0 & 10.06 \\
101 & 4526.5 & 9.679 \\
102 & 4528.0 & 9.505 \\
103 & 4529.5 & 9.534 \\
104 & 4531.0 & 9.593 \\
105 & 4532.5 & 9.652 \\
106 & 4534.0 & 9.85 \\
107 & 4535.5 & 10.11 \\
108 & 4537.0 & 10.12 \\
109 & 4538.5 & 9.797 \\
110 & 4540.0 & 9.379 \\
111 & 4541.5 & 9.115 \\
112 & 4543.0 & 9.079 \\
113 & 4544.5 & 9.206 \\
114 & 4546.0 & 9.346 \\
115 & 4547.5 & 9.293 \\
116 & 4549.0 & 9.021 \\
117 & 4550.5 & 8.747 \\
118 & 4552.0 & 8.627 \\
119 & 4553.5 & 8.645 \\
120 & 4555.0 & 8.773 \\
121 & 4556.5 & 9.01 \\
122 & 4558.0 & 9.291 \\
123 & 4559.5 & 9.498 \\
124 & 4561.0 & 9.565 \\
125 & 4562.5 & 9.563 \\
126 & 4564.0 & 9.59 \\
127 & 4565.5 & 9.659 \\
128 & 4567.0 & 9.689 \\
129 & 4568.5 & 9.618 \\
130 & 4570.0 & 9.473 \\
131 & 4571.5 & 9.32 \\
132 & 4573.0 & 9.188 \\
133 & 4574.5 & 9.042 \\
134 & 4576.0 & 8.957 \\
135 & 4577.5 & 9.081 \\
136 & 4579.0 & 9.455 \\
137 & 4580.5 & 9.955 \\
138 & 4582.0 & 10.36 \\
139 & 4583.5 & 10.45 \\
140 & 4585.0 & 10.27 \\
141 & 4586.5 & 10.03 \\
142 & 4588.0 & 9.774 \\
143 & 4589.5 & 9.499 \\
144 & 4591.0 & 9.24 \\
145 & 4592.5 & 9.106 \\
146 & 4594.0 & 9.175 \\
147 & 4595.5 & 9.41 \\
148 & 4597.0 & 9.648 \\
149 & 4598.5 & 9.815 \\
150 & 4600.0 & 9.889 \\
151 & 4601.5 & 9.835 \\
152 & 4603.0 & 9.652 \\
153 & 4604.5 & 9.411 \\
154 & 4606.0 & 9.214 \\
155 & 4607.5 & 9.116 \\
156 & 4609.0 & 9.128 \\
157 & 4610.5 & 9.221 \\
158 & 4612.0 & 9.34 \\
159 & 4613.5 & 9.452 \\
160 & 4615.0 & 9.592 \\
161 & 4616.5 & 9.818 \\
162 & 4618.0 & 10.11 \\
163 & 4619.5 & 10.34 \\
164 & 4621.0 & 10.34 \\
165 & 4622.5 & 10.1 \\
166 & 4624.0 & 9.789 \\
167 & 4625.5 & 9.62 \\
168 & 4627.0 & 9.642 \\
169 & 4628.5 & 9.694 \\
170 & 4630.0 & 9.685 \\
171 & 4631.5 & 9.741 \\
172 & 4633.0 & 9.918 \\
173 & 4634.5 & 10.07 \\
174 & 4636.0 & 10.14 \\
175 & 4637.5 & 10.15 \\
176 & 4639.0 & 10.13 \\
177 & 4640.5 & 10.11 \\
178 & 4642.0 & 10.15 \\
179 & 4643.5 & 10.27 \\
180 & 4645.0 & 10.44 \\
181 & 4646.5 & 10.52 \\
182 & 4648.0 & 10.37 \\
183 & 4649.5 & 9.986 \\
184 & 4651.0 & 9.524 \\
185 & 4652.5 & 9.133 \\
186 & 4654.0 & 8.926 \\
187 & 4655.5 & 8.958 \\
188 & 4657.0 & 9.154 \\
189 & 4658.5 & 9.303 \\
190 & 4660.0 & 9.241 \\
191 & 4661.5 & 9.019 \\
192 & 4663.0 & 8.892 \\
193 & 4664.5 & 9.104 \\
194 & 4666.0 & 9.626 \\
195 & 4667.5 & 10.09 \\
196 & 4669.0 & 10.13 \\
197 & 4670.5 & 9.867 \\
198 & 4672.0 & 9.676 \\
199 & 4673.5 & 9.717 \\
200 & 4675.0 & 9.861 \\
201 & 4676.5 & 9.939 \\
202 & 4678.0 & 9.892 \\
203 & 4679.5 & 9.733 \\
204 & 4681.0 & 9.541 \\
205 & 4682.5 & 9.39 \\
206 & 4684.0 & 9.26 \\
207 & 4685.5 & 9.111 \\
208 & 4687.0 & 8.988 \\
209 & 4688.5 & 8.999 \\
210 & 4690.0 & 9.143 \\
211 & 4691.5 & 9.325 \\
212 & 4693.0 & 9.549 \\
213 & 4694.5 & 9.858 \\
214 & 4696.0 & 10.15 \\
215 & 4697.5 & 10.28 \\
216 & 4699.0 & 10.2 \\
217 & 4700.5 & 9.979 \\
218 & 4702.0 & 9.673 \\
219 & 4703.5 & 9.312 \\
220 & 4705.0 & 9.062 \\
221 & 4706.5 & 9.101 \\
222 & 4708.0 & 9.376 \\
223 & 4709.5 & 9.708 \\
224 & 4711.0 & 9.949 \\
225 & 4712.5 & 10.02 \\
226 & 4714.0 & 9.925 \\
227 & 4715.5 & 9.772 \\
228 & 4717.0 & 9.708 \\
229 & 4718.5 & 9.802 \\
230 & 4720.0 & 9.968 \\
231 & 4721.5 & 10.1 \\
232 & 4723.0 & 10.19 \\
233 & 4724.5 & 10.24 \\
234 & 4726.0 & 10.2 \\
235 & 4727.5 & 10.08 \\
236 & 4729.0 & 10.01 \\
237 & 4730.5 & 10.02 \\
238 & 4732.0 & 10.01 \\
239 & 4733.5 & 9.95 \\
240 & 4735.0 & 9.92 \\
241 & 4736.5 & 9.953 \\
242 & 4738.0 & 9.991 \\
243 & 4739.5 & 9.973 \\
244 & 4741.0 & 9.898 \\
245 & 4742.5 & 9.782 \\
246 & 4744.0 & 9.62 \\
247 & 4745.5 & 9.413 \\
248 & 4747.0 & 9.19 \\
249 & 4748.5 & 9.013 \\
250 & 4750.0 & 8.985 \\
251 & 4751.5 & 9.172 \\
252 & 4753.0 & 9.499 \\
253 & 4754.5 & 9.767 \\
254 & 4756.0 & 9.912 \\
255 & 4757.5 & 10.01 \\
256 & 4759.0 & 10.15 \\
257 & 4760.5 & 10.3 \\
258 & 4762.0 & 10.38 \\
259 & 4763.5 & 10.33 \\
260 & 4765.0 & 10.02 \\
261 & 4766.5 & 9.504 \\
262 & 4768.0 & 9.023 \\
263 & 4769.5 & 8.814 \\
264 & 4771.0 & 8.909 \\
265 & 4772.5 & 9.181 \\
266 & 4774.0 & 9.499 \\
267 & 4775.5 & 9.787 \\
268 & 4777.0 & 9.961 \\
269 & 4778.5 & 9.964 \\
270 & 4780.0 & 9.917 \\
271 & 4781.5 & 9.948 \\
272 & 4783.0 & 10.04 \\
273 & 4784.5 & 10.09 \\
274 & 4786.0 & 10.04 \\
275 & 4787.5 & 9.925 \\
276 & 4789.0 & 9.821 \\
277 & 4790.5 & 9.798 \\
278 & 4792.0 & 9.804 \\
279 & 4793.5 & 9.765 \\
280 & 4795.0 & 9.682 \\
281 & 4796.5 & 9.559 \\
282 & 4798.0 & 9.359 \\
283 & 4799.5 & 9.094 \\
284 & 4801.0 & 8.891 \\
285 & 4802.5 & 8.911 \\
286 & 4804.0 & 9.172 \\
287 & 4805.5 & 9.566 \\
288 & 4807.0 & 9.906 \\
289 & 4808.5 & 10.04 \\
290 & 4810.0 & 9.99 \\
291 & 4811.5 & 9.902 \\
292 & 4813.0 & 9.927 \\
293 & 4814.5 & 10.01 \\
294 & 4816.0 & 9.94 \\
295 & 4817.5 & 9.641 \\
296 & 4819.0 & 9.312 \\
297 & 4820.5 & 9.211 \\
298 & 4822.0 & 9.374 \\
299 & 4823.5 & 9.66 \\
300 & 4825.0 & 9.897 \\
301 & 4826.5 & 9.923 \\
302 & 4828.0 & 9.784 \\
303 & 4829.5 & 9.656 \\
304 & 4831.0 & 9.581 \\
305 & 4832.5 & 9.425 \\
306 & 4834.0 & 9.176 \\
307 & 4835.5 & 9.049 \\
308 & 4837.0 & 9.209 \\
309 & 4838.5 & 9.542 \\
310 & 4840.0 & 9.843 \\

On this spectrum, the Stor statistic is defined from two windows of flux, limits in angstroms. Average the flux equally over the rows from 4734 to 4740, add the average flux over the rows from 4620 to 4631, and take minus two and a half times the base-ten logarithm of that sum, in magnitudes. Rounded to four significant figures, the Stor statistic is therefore -3.242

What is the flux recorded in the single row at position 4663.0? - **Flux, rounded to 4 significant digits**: 8.892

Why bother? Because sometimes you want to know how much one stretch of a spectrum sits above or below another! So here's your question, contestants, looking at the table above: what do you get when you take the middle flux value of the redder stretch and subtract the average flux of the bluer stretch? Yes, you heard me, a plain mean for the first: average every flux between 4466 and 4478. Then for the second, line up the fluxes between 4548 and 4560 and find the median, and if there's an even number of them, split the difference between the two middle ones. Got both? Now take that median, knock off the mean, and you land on -1.08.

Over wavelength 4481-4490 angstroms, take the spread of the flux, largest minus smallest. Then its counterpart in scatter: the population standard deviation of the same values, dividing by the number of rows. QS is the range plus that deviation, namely 1.0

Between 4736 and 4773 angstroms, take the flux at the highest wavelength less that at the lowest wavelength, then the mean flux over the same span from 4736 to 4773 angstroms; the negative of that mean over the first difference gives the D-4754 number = 12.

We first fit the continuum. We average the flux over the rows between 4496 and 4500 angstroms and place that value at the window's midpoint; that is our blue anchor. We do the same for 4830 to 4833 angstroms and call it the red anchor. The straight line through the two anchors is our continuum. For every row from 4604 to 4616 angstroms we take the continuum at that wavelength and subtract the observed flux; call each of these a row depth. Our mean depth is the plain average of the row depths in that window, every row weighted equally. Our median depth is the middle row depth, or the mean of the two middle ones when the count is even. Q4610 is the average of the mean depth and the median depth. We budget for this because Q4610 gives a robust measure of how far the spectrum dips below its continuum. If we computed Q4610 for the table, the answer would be 0.48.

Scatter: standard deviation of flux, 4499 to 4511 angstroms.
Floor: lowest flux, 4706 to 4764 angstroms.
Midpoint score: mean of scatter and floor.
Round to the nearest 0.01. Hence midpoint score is 4.59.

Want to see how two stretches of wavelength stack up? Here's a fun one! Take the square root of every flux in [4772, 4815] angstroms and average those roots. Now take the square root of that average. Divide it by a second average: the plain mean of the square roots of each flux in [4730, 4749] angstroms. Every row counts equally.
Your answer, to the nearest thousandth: 0.565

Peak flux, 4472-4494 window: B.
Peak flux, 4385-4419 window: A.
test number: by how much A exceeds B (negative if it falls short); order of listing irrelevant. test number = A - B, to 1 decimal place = 0.5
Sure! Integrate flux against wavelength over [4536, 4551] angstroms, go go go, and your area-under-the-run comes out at 140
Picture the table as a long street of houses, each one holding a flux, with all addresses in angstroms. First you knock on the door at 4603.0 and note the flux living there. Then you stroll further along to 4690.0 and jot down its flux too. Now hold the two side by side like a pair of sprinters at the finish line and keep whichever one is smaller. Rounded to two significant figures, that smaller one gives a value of 9.1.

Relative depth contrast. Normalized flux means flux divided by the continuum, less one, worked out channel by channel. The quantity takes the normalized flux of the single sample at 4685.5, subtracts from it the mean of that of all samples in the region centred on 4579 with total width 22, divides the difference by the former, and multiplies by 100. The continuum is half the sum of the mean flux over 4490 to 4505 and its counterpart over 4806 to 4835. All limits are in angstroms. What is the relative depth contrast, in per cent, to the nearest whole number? 83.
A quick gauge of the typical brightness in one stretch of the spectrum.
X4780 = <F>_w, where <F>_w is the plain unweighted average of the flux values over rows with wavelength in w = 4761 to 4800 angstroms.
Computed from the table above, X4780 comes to 9.7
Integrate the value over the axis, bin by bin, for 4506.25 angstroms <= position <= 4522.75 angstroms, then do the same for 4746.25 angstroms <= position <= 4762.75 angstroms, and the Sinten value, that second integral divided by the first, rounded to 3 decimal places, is 0.929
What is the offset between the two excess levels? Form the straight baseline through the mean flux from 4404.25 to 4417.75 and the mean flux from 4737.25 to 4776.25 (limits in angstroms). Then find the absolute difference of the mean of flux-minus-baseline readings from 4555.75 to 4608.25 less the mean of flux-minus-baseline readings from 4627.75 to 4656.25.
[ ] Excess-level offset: 0.4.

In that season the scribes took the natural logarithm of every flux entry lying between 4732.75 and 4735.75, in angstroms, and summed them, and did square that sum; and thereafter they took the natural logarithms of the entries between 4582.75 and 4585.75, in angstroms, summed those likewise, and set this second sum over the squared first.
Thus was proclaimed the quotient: 0.222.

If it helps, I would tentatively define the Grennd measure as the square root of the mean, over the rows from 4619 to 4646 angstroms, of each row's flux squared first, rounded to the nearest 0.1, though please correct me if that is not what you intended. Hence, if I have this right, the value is 10.0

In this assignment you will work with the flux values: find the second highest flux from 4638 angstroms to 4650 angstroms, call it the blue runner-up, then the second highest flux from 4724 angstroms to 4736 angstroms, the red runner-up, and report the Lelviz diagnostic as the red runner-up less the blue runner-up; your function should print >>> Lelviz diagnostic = -0.24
